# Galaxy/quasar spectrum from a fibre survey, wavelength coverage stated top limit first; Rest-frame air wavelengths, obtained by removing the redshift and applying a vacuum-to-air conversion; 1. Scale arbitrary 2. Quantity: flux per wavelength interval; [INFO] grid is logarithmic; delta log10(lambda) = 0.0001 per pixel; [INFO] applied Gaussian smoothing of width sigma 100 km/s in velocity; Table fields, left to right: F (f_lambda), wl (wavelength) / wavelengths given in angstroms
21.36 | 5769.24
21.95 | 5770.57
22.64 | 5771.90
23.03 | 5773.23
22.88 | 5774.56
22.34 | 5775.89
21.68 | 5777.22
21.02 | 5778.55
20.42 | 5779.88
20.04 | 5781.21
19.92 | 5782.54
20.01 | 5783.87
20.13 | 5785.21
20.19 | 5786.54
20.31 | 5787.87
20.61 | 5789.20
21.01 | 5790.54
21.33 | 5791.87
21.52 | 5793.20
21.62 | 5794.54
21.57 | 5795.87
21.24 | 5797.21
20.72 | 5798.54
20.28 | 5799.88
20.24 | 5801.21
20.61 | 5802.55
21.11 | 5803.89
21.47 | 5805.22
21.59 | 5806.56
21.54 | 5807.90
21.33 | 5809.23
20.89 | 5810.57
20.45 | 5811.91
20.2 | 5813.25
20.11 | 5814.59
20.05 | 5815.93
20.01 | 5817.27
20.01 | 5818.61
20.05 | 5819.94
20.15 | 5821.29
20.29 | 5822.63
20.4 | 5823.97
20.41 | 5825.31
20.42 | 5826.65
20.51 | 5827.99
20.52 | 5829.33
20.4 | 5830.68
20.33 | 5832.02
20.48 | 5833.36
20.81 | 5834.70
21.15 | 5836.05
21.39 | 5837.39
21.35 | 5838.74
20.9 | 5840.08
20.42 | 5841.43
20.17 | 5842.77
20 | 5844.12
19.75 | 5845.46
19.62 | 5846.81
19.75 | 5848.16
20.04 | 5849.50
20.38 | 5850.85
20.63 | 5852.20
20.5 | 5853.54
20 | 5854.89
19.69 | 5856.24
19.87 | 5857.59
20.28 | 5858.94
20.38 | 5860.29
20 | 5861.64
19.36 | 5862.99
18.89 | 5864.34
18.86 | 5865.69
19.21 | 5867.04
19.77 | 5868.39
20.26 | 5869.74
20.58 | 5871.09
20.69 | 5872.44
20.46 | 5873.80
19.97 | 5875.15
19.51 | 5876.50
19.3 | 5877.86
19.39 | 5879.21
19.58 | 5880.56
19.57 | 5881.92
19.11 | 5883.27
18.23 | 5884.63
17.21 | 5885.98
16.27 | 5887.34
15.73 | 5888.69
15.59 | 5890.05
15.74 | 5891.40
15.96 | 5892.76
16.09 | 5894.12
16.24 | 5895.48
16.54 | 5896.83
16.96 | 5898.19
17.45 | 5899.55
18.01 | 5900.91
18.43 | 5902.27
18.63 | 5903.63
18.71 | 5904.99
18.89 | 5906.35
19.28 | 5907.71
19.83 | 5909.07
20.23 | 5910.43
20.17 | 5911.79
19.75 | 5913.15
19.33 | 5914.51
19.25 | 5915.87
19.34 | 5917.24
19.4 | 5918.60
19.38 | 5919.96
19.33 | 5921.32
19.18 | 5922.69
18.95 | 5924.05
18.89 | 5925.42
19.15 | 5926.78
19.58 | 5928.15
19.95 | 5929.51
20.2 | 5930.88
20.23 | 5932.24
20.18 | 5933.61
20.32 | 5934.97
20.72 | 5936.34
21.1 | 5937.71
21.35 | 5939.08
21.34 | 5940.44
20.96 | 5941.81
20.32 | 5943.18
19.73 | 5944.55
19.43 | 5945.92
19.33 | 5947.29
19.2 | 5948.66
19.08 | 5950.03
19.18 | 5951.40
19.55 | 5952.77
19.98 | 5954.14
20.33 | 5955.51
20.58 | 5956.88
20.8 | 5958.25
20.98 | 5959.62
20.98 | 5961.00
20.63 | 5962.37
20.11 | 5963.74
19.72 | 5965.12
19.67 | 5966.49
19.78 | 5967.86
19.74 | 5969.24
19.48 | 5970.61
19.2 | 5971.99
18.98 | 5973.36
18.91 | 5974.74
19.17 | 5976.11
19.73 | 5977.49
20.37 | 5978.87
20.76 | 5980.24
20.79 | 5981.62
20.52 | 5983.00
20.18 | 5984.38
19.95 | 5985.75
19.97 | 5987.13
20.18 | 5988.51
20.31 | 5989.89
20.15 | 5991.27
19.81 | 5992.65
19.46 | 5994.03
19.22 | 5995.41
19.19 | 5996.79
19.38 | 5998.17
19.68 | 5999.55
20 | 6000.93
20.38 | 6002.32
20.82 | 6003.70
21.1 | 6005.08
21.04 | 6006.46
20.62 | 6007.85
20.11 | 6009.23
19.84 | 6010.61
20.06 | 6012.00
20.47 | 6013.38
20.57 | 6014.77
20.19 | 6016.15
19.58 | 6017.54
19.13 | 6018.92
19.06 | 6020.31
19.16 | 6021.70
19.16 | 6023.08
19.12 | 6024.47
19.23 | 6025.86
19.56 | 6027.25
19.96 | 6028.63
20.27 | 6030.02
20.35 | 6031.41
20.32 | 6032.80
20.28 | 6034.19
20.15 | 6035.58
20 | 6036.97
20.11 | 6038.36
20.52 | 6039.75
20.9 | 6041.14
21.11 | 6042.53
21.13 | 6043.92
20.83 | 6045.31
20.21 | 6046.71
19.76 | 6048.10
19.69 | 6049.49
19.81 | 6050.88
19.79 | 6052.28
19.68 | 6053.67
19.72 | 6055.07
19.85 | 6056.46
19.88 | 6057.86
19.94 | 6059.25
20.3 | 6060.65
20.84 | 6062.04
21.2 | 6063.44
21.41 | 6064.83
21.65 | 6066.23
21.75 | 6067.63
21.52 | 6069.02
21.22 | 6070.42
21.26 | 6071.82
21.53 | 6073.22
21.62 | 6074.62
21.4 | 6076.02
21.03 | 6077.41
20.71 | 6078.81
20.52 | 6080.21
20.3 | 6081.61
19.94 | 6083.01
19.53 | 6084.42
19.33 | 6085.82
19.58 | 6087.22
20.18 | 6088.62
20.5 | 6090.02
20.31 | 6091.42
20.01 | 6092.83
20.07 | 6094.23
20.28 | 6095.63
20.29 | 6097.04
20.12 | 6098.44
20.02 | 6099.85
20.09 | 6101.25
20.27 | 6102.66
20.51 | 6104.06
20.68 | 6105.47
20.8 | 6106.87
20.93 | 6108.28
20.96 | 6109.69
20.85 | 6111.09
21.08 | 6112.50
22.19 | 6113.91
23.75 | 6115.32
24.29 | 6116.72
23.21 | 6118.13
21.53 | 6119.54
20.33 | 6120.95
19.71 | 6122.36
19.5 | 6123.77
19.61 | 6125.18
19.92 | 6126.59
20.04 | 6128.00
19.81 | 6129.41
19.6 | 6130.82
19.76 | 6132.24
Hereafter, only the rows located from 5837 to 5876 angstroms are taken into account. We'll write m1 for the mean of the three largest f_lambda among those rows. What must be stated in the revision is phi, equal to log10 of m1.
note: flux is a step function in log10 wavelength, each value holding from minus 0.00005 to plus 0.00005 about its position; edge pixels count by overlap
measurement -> 1.33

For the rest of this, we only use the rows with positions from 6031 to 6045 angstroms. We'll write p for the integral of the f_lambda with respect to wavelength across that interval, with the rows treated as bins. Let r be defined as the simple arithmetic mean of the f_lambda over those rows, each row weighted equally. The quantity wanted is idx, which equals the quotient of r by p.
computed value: 0.071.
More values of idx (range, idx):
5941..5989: 0.021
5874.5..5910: 0.028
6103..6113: 0.100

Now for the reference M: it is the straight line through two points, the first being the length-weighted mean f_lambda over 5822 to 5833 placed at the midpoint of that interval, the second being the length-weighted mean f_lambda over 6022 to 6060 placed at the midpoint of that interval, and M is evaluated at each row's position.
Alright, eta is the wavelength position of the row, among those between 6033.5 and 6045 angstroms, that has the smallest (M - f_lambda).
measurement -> 6043.92 angstroms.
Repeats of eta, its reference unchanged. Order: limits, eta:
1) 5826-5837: 5836.05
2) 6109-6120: 6116.72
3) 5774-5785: 5774.56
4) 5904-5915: 5910.43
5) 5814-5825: 5823.97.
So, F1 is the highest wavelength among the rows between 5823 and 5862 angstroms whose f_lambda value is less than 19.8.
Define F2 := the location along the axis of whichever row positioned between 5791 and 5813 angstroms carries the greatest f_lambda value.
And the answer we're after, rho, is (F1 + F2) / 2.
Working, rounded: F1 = 5856.24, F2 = 5794.54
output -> 5825.4 angstroms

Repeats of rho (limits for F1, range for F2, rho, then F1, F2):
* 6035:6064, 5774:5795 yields 5914.8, 6055.07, 5774.56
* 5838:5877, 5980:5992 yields 5929.1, 5876.50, 5981.62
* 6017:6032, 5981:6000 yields 6004.4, 6027.25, 5981.62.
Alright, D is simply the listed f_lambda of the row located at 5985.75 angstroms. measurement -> 19.95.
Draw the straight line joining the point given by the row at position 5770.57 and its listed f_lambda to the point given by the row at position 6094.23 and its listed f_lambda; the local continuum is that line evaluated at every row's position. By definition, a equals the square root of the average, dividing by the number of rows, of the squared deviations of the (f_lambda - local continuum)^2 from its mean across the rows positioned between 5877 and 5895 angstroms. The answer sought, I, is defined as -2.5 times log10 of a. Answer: -2.7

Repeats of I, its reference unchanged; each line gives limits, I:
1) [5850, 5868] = -0.7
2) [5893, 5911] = -2.3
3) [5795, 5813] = 0.2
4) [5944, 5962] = -0.2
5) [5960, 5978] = -0.1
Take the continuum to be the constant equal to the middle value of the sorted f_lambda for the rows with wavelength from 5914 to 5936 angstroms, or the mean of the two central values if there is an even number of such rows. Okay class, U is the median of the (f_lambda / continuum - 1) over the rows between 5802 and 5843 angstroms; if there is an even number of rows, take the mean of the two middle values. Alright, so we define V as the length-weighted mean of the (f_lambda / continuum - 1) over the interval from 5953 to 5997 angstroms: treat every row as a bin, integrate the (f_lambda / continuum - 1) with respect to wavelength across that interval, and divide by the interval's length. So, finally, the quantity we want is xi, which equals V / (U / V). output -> 0.02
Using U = 0.056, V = 0.03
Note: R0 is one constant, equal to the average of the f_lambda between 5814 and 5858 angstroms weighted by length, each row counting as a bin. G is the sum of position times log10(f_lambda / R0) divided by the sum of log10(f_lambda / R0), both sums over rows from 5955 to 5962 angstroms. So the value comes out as 5959.4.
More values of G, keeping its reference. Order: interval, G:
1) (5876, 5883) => 5879.1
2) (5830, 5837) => 5835.1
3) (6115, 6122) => 6117.0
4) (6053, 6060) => 6056.1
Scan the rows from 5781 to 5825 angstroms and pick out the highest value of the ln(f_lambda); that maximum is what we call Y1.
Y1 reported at 3.07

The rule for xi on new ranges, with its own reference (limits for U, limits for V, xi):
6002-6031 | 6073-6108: 0.08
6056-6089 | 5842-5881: 0.01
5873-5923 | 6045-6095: -0.35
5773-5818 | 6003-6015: 0.05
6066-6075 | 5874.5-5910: 0.05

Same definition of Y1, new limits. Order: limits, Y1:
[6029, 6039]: 3.01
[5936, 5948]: 3.06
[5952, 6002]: 3.04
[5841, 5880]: 3.03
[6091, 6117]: 3.19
